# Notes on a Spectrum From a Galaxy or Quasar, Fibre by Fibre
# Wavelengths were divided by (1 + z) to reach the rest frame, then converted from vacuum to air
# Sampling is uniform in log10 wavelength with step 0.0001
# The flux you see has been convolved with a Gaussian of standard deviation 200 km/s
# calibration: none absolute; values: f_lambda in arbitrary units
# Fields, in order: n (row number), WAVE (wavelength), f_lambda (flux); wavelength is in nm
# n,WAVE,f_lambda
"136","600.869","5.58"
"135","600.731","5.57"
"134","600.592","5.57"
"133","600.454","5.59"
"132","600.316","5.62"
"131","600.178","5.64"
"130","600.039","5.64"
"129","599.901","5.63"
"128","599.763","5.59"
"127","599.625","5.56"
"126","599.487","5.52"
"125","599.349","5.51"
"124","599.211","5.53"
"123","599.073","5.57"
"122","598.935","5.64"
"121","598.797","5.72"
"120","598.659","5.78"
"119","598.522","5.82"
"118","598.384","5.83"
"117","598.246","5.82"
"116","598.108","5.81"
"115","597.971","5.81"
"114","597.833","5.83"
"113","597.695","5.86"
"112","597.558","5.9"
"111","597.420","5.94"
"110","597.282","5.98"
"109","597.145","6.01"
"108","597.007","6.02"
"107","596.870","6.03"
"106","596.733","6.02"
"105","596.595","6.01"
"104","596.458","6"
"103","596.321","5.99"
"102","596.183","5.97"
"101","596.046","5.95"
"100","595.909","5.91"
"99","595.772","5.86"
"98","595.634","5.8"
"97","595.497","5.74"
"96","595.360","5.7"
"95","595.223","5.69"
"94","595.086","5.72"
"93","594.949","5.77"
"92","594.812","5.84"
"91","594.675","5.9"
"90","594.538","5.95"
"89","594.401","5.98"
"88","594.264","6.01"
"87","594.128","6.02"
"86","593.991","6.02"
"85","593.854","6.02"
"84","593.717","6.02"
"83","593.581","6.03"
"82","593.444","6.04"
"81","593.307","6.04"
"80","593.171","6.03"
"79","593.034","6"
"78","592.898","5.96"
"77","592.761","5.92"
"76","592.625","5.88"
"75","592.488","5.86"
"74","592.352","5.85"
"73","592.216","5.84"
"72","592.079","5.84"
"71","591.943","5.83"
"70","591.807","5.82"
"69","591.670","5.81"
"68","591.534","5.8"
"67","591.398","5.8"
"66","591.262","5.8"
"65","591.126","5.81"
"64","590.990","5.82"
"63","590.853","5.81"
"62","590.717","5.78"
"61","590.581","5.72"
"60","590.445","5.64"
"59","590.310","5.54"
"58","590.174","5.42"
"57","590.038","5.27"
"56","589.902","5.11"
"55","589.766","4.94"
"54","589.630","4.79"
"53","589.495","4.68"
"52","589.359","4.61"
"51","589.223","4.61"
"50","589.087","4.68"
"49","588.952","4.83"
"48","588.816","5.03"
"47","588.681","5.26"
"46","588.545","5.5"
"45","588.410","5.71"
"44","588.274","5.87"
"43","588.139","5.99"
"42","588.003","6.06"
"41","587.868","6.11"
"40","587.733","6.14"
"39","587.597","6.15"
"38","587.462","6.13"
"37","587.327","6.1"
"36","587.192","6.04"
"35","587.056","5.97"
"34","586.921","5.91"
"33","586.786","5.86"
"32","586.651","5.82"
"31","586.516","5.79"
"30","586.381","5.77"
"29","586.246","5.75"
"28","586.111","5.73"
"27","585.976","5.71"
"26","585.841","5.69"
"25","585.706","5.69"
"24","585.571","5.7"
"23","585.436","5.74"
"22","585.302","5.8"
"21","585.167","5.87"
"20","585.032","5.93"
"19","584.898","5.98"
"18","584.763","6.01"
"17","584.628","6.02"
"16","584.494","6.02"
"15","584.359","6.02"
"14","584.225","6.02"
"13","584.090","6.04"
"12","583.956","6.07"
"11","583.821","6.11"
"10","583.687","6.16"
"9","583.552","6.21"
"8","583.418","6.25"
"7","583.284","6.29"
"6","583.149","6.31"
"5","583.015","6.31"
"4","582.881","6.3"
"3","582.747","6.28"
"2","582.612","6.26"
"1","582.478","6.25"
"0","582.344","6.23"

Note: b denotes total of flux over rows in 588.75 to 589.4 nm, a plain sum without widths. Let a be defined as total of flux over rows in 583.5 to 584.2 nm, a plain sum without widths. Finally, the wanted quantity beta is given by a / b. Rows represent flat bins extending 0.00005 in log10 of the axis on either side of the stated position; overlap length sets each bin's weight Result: 1.29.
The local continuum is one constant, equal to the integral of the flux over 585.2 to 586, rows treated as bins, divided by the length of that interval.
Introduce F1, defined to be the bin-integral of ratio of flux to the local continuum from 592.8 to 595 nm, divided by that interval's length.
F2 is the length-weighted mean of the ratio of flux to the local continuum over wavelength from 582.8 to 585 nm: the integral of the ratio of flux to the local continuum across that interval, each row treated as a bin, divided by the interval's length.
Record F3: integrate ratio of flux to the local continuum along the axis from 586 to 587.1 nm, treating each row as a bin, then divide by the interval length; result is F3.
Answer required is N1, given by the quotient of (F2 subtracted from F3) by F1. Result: -0.05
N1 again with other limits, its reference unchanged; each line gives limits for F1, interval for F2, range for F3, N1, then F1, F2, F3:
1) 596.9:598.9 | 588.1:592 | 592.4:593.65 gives 0.09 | 1.02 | 0.95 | 1.043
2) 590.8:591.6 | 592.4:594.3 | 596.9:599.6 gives -0.04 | 1.01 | 1.05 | 1.010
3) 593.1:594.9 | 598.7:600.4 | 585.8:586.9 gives 0.03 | 1.05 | 0.98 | 1.008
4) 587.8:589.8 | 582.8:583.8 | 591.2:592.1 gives -0.08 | 0.92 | 1.09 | 1.015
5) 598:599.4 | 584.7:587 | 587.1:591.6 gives -0.05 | 1.00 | 1.01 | 0.966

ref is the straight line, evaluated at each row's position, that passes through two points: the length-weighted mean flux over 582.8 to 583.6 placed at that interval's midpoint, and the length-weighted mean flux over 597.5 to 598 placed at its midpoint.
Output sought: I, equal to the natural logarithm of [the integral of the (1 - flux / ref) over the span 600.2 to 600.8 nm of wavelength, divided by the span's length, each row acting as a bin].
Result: -3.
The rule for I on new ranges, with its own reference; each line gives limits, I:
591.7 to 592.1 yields -3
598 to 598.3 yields -5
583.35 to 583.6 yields -5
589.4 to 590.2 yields -2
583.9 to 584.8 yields -3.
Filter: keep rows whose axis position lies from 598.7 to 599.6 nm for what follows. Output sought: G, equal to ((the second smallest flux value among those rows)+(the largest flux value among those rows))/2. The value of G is 5.6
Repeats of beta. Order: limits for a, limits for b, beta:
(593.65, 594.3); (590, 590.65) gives 1.09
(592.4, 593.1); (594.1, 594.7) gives 0.99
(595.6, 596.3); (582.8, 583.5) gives 0.94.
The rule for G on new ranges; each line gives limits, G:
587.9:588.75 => 5.8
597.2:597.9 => 5.9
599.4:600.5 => 5.6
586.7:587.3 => 6.0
